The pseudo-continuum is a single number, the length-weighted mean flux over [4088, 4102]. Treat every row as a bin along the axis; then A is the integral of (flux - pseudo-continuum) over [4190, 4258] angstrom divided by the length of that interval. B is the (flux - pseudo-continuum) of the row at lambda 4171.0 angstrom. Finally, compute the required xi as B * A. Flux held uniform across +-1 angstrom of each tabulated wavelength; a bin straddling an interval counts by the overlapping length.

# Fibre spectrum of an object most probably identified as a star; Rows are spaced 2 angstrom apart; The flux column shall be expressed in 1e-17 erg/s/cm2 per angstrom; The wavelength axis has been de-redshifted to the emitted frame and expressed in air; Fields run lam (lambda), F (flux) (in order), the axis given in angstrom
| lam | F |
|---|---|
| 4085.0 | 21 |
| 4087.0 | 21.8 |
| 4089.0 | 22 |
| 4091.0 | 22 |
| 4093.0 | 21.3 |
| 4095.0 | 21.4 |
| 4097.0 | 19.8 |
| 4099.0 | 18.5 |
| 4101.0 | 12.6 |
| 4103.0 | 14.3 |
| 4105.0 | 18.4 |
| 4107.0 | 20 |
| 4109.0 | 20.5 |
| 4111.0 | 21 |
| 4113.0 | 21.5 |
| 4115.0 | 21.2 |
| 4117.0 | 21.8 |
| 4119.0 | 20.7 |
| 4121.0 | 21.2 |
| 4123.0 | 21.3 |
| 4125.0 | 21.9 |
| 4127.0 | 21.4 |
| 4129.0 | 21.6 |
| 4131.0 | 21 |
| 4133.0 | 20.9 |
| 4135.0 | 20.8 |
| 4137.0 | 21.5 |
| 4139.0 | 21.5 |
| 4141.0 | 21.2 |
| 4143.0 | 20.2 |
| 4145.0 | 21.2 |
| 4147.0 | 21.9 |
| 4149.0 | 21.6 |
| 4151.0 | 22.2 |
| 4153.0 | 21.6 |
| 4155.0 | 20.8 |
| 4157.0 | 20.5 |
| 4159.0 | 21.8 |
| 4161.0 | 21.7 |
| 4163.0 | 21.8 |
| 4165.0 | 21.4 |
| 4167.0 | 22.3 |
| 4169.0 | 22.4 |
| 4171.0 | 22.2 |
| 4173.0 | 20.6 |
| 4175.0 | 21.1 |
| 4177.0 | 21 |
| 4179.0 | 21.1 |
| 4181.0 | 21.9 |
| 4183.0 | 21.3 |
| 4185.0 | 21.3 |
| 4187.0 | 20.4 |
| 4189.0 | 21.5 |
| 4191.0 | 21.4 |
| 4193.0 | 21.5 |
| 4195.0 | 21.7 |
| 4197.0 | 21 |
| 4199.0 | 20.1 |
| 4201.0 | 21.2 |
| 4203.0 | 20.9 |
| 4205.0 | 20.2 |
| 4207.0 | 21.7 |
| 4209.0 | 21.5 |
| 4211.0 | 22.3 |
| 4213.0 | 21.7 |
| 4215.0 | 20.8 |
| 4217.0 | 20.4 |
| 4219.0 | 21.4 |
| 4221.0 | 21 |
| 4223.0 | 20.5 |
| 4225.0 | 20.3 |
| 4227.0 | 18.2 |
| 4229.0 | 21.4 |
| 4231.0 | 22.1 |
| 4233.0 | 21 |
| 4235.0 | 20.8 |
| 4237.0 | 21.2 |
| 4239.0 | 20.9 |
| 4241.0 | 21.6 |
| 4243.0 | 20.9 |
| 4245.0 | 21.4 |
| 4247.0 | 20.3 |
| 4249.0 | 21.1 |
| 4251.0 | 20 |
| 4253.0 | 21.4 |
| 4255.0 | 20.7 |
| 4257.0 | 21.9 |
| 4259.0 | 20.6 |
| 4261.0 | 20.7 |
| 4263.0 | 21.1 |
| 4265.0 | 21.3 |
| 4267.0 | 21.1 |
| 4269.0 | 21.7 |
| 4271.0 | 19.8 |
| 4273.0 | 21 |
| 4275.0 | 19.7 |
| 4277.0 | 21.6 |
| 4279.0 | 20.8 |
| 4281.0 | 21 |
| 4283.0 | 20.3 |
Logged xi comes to 3.5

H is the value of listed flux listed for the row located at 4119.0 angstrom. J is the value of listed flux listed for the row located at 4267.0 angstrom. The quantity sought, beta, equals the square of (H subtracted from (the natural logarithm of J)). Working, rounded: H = 20.7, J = 21.1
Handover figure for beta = 312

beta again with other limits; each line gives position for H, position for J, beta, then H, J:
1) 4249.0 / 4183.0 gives 325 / 21.1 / 21.3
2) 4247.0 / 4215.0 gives 298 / 20.3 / 20.8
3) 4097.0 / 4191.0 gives 280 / 19.8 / 21.4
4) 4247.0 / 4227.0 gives 303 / 20.3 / 18.2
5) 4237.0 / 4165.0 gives 329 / 21.2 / 21.4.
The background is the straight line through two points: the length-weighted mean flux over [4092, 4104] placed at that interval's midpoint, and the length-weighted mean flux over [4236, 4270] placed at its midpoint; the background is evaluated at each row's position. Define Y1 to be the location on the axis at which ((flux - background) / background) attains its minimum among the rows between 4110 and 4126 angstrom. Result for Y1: 4119.0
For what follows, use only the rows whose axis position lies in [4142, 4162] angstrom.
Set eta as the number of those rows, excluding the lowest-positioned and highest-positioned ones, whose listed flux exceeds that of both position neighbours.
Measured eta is 3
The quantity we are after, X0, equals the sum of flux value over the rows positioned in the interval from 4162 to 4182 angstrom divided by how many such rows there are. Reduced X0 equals 21.6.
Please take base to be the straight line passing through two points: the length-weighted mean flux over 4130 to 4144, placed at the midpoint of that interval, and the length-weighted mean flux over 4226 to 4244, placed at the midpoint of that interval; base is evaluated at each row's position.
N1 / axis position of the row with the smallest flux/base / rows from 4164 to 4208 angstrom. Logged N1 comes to 4199.0 angstrom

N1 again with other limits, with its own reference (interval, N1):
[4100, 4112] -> 4101.0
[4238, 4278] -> 4275.0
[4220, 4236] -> 4227.0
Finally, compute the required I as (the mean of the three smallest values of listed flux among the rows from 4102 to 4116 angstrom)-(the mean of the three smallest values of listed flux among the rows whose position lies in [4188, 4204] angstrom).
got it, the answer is -3.1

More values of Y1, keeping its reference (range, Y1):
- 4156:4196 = 4187.0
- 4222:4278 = 4227.0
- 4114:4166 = 4143.0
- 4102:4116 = 4103.0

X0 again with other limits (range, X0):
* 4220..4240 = 20.7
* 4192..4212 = 21.2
